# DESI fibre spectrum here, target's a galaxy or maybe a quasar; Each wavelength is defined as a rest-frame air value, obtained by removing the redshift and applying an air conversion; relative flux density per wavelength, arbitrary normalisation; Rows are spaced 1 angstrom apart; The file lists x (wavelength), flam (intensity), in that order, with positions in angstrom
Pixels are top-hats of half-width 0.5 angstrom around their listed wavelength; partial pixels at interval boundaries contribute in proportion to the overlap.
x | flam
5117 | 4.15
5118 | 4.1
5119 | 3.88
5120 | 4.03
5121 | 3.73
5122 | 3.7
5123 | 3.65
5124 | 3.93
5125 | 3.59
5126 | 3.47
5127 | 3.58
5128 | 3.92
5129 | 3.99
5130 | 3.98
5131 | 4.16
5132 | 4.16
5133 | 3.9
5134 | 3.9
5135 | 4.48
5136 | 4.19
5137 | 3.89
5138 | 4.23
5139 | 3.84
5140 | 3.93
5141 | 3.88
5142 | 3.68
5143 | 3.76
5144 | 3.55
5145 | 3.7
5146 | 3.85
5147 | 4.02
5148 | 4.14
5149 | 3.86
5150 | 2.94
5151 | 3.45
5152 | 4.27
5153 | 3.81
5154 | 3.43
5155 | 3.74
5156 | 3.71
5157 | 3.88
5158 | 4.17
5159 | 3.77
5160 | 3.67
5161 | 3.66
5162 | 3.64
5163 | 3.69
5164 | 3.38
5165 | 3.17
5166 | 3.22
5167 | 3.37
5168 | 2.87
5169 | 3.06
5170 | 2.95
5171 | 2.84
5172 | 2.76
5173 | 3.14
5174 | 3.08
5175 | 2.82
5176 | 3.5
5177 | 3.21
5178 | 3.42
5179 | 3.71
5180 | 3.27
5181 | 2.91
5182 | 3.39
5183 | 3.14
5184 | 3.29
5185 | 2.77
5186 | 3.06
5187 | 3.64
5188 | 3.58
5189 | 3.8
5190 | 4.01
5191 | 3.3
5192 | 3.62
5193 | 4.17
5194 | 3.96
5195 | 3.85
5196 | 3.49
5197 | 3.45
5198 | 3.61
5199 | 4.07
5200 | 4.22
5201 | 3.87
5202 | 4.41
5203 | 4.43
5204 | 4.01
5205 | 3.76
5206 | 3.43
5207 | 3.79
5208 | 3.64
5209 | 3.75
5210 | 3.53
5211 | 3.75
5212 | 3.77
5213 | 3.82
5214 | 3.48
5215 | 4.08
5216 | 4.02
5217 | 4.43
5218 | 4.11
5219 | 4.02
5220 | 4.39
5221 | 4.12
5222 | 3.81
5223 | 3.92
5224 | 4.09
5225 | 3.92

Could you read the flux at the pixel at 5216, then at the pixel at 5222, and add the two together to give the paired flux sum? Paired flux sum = 7.8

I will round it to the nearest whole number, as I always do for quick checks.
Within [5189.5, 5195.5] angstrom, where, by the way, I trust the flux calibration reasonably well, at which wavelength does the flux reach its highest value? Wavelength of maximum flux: 5193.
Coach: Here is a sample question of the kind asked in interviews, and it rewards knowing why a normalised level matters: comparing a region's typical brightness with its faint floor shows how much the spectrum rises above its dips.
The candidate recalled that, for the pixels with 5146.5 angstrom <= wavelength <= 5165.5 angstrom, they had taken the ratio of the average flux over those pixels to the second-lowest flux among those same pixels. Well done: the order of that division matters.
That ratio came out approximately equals 1.17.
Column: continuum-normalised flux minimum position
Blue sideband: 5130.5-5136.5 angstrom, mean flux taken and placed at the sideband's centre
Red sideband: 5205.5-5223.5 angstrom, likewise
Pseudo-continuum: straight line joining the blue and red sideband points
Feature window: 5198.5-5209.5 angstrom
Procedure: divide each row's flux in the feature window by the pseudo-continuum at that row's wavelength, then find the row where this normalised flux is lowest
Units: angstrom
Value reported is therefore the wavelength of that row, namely 5206 angstrom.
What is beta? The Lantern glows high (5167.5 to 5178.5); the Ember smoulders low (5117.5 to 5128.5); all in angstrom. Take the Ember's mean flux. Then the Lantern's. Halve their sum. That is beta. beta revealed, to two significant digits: 3.4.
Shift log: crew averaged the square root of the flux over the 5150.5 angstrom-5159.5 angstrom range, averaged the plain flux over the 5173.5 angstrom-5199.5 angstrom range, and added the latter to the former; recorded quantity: 5.42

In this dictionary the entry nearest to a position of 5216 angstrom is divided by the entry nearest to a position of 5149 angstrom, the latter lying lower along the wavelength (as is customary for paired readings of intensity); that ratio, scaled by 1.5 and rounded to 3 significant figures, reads 1.56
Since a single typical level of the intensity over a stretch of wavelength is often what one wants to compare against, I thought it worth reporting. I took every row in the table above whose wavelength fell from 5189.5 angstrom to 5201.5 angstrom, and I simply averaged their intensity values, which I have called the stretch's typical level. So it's 3.8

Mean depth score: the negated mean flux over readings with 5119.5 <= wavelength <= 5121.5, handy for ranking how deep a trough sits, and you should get -3.88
